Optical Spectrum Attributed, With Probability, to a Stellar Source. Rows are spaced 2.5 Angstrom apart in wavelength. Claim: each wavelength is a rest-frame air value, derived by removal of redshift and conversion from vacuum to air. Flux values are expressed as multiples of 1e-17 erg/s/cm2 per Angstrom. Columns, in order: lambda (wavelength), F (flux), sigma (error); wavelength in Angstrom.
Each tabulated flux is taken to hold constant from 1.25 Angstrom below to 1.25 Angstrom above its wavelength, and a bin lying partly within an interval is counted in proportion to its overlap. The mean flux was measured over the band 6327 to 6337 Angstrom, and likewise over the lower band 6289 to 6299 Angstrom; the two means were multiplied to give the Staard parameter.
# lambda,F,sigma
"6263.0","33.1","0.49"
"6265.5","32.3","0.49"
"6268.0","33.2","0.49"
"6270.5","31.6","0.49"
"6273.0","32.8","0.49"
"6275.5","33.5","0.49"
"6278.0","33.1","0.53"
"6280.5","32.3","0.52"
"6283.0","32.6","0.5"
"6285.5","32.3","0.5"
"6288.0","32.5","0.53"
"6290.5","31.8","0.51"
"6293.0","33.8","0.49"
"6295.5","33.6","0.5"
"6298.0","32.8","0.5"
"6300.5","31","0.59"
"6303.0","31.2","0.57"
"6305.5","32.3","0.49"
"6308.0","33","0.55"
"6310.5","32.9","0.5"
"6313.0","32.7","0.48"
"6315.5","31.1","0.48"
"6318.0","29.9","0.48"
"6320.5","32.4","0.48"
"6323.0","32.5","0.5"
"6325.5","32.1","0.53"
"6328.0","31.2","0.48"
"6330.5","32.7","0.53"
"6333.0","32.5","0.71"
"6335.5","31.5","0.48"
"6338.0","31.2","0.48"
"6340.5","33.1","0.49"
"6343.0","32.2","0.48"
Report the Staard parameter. 1055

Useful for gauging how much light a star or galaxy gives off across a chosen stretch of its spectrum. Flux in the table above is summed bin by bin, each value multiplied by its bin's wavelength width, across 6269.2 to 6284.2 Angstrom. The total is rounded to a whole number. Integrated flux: 490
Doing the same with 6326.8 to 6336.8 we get 320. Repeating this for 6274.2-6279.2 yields 166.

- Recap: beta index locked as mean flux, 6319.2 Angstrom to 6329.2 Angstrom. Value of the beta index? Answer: 32.0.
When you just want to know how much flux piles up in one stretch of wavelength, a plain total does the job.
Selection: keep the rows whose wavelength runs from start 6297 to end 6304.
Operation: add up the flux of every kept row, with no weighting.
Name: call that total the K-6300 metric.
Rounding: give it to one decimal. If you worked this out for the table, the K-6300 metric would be 95.0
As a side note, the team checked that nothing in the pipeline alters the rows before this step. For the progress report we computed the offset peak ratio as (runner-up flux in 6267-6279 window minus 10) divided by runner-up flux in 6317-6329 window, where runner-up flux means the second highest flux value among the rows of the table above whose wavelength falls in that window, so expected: 0.716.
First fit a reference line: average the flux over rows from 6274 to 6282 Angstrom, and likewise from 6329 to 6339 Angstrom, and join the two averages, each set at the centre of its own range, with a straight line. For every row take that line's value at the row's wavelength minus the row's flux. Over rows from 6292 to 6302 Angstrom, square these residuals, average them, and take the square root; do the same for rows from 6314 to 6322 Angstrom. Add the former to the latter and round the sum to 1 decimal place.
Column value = 2.6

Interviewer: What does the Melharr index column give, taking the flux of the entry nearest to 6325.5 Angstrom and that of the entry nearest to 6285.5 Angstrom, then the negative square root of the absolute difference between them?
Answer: -0.45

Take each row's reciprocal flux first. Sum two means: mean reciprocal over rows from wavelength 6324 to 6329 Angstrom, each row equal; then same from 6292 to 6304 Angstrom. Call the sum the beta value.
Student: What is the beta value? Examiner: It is 0.0624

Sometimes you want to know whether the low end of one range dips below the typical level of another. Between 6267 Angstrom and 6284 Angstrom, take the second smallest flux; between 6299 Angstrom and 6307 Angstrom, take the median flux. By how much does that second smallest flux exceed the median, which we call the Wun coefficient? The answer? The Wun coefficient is 1.1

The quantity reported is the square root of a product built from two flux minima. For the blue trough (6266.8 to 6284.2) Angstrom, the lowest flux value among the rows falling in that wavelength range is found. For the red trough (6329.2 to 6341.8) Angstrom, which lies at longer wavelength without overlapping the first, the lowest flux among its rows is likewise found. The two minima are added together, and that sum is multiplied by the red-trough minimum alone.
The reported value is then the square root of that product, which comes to 44.3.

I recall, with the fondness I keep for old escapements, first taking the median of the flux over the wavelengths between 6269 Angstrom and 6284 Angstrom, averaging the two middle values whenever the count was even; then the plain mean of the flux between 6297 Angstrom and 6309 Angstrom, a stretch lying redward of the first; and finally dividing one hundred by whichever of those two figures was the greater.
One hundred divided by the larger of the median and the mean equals 3.06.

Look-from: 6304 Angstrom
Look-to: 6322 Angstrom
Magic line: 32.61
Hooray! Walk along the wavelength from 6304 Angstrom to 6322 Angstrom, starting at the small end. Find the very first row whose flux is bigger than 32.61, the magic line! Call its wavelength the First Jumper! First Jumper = 6308.0 Angstrom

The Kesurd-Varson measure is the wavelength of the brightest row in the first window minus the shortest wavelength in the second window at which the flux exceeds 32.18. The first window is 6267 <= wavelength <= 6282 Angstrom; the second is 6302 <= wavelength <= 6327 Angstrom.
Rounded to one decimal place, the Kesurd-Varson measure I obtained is -30.0 Angstrom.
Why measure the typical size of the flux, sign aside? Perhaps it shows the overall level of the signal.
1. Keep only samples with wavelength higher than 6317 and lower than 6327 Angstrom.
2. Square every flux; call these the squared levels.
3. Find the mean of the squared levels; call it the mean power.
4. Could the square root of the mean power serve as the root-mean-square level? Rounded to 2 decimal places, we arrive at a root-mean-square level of 31.74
